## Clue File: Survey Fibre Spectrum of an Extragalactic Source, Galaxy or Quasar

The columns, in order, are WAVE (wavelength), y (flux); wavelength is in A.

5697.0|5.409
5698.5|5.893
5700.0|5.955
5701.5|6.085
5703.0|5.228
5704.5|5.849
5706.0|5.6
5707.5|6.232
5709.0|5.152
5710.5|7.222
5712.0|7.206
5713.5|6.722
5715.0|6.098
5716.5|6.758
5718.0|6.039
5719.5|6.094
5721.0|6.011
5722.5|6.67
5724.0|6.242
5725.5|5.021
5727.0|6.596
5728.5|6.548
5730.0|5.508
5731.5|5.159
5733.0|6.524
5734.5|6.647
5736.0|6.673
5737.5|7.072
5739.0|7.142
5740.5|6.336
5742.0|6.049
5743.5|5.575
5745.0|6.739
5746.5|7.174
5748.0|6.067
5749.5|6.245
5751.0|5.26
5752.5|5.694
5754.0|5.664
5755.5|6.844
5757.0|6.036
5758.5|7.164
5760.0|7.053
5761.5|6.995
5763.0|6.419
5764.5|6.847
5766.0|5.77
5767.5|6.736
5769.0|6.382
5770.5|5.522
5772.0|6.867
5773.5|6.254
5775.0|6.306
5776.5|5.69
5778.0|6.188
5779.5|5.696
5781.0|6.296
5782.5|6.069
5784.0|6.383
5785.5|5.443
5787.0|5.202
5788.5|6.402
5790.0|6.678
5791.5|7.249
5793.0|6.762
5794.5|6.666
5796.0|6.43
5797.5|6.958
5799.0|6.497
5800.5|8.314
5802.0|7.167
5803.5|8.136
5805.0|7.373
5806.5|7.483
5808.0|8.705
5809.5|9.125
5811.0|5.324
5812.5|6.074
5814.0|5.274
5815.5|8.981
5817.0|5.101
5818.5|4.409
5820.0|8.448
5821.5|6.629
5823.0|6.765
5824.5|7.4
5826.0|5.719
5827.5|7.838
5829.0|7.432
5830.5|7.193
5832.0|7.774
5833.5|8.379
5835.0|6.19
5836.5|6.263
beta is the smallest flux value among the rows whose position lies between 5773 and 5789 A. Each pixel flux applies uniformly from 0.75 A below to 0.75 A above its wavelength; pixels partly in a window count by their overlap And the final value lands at 5.202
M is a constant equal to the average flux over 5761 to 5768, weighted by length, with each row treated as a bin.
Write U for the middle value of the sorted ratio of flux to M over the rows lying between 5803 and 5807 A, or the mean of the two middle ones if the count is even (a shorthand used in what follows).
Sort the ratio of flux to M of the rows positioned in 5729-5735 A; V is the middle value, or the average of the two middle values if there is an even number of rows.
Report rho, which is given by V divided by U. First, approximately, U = 1.15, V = 0.92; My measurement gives 0.80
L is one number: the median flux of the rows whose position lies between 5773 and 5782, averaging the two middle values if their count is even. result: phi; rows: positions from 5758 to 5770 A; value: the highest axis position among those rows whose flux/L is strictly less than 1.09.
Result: 5769.0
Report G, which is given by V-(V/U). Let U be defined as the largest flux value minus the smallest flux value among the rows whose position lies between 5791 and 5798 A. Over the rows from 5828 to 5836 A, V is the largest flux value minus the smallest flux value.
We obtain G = -0.5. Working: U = 0.8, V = 2.2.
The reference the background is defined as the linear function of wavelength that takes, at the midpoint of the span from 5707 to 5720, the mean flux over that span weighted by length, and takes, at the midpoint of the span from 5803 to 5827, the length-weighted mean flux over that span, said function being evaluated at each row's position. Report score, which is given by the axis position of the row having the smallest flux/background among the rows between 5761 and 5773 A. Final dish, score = 5770.5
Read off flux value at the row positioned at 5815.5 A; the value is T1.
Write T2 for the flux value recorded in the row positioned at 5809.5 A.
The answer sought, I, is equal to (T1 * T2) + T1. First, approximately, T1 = 8.981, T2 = 9.125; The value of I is 91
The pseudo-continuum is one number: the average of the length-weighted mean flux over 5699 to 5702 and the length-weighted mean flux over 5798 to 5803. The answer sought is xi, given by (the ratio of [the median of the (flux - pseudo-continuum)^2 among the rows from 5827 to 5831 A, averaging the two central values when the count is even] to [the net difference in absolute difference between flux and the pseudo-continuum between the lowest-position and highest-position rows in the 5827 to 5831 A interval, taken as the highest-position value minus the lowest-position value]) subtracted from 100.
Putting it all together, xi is 100.9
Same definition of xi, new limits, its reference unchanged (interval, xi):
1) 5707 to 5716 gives 97.8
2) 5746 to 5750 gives 103.7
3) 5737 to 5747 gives 97.9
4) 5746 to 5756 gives 101.1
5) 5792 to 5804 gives 99.9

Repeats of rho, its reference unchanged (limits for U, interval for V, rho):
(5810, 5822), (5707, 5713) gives 1.18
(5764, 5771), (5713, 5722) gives 0.96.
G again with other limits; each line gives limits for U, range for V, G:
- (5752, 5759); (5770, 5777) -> 0.4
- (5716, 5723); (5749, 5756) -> -0.5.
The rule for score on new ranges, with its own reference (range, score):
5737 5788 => 5787.0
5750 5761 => 5751.0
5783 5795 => 5787.0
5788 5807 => 5796.0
